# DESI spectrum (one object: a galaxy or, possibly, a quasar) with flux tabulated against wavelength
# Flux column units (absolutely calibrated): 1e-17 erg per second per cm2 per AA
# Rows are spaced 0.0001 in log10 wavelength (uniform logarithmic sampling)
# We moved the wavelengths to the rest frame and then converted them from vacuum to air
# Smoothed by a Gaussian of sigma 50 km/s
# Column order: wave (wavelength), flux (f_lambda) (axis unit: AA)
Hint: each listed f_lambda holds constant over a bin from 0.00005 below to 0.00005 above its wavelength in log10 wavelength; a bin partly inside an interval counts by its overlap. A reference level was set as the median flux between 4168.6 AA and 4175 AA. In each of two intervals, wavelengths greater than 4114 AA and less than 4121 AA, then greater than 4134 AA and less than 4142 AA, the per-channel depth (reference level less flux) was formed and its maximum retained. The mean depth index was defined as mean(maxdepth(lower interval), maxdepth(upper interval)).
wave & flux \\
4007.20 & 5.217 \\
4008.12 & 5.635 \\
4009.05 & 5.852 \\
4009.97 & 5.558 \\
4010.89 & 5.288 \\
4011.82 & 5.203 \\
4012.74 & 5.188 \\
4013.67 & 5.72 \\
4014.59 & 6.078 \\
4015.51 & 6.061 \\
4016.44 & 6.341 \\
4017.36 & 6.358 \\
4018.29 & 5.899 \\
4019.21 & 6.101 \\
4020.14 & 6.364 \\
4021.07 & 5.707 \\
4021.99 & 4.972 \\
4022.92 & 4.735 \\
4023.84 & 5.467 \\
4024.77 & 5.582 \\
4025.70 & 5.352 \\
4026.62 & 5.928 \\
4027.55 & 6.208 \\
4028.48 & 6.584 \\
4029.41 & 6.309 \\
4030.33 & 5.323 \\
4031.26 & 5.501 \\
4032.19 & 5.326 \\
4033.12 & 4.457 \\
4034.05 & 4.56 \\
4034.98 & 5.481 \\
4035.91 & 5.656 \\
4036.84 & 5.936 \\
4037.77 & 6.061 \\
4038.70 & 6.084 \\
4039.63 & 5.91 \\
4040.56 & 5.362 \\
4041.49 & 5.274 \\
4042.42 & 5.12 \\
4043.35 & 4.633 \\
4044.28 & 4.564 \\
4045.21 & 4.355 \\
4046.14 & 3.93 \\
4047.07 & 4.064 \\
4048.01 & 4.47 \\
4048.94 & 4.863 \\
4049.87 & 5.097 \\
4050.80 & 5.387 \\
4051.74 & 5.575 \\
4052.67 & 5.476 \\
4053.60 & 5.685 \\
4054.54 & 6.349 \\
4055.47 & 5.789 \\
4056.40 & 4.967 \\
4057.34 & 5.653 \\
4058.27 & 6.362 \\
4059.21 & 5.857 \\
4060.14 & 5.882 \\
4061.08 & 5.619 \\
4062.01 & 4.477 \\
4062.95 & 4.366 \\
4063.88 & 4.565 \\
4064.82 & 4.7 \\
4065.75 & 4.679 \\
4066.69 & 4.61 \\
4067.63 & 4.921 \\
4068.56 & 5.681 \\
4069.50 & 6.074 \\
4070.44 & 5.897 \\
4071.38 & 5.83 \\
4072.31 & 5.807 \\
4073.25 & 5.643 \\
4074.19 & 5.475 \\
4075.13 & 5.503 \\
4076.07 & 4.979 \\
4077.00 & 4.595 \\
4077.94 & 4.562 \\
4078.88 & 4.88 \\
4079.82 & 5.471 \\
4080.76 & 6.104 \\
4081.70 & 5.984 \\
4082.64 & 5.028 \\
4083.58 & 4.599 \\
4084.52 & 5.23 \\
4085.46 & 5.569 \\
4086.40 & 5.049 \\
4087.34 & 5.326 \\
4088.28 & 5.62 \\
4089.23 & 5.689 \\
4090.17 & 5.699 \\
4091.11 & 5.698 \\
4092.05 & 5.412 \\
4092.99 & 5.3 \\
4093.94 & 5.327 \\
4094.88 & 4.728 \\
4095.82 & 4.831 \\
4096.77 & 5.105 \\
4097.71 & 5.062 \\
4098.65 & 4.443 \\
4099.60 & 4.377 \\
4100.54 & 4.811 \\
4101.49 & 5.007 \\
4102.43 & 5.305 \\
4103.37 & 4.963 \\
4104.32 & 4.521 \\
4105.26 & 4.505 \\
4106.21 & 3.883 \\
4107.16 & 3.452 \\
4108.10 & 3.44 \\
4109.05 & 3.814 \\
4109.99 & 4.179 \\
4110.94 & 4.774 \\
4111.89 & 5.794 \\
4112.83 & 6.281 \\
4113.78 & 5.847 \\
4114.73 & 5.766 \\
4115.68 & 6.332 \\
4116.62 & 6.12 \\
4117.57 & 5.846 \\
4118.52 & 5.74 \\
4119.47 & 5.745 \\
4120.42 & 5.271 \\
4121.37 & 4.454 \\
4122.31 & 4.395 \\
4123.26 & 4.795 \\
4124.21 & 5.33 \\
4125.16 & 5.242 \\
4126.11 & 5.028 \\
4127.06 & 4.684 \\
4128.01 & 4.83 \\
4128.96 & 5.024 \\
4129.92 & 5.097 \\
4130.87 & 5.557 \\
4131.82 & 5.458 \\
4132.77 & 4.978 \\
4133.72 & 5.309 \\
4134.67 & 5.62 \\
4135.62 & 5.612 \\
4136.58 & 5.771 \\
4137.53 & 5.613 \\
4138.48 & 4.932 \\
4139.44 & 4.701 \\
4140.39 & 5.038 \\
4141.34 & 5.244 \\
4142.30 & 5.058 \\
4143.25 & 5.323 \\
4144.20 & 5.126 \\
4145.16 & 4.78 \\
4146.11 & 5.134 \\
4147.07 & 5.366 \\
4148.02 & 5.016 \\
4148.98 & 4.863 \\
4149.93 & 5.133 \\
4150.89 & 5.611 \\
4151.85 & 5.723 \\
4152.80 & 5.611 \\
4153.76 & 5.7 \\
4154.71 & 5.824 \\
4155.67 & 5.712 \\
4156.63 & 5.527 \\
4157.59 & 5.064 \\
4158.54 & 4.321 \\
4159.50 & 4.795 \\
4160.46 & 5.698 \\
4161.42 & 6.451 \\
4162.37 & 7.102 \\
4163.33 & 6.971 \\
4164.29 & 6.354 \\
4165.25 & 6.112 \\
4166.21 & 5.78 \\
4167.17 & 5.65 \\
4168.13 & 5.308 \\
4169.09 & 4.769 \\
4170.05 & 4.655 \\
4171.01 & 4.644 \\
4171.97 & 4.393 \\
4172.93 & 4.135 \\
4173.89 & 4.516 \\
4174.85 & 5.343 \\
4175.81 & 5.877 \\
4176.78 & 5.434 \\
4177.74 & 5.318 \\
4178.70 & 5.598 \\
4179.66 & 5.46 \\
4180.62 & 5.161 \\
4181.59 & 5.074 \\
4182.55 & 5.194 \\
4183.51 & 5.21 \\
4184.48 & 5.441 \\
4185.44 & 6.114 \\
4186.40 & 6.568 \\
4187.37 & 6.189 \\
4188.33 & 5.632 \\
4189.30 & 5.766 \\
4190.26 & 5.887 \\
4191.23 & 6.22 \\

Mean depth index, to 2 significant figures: -0.34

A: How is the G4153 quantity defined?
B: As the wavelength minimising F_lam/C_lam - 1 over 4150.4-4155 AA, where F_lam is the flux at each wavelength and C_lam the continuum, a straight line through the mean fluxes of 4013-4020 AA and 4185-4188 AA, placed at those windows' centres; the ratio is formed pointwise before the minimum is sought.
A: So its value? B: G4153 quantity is 4152.80 AA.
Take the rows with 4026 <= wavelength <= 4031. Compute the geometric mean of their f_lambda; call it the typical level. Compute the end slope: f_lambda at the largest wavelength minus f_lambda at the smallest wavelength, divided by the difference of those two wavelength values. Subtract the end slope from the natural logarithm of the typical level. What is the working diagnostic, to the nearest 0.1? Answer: 2.0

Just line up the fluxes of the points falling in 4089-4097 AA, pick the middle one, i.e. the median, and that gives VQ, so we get 5.3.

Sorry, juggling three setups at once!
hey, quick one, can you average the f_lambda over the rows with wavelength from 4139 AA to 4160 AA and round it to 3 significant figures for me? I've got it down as 5.21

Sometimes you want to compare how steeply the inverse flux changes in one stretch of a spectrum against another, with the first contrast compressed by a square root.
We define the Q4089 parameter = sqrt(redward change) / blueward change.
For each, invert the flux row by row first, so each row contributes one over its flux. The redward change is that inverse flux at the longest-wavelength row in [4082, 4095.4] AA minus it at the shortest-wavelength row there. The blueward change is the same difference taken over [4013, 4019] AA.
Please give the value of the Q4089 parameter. -21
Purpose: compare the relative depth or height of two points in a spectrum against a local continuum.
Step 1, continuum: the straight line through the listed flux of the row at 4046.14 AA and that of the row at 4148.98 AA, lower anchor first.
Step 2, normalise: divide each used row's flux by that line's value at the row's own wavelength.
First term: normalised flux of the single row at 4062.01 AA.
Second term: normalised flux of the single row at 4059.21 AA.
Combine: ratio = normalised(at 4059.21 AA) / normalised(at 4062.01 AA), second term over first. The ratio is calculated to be 1.32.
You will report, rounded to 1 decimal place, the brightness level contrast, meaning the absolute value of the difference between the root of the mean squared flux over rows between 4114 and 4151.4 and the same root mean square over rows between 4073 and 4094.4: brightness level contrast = 0.1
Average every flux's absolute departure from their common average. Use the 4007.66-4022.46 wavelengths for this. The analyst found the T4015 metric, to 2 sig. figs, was 0.36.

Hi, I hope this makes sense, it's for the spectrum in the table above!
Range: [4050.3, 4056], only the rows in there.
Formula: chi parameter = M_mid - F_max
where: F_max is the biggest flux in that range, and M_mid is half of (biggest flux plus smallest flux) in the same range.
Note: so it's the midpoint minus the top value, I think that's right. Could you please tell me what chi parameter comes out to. -0.48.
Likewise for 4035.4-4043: -0.48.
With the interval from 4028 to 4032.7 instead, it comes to -0.63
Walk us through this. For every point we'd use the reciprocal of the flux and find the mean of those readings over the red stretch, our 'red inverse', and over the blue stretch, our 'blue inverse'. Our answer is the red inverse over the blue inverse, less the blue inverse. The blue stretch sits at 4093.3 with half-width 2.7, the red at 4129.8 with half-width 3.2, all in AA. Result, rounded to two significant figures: 0.83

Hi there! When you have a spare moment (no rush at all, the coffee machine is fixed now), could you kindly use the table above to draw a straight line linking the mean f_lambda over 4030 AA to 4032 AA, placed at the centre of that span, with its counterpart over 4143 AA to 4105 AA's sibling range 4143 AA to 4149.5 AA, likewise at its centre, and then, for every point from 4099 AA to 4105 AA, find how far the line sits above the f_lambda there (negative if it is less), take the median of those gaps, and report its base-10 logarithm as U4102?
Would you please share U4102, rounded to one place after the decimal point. -0.5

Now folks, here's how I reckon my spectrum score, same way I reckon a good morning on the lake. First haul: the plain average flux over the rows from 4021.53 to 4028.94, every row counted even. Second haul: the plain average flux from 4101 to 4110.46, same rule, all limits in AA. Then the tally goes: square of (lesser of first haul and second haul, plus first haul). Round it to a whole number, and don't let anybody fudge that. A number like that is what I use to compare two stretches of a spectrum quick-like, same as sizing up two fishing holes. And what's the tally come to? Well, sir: 98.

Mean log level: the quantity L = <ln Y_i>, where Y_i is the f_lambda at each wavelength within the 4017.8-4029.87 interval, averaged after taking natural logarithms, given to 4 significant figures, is 1.751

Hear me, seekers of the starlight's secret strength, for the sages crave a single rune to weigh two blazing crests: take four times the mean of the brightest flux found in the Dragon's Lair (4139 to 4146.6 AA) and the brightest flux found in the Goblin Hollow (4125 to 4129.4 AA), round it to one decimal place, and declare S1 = 21.1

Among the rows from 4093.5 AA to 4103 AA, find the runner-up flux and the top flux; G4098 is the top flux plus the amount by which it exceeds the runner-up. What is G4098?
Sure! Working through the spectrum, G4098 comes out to 5.35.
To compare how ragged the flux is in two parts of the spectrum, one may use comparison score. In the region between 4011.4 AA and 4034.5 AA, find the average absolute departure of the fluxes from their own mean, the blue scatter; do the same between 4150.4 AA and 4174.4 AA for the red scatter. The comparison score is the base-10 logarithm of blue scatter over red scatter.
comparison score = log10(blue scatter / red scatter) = -0.11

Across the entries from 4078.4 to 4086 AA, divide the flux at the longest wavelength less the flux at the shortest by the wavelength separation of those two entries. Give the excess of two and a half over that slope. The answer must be 2.40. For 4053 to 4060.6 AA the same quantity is 2.47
